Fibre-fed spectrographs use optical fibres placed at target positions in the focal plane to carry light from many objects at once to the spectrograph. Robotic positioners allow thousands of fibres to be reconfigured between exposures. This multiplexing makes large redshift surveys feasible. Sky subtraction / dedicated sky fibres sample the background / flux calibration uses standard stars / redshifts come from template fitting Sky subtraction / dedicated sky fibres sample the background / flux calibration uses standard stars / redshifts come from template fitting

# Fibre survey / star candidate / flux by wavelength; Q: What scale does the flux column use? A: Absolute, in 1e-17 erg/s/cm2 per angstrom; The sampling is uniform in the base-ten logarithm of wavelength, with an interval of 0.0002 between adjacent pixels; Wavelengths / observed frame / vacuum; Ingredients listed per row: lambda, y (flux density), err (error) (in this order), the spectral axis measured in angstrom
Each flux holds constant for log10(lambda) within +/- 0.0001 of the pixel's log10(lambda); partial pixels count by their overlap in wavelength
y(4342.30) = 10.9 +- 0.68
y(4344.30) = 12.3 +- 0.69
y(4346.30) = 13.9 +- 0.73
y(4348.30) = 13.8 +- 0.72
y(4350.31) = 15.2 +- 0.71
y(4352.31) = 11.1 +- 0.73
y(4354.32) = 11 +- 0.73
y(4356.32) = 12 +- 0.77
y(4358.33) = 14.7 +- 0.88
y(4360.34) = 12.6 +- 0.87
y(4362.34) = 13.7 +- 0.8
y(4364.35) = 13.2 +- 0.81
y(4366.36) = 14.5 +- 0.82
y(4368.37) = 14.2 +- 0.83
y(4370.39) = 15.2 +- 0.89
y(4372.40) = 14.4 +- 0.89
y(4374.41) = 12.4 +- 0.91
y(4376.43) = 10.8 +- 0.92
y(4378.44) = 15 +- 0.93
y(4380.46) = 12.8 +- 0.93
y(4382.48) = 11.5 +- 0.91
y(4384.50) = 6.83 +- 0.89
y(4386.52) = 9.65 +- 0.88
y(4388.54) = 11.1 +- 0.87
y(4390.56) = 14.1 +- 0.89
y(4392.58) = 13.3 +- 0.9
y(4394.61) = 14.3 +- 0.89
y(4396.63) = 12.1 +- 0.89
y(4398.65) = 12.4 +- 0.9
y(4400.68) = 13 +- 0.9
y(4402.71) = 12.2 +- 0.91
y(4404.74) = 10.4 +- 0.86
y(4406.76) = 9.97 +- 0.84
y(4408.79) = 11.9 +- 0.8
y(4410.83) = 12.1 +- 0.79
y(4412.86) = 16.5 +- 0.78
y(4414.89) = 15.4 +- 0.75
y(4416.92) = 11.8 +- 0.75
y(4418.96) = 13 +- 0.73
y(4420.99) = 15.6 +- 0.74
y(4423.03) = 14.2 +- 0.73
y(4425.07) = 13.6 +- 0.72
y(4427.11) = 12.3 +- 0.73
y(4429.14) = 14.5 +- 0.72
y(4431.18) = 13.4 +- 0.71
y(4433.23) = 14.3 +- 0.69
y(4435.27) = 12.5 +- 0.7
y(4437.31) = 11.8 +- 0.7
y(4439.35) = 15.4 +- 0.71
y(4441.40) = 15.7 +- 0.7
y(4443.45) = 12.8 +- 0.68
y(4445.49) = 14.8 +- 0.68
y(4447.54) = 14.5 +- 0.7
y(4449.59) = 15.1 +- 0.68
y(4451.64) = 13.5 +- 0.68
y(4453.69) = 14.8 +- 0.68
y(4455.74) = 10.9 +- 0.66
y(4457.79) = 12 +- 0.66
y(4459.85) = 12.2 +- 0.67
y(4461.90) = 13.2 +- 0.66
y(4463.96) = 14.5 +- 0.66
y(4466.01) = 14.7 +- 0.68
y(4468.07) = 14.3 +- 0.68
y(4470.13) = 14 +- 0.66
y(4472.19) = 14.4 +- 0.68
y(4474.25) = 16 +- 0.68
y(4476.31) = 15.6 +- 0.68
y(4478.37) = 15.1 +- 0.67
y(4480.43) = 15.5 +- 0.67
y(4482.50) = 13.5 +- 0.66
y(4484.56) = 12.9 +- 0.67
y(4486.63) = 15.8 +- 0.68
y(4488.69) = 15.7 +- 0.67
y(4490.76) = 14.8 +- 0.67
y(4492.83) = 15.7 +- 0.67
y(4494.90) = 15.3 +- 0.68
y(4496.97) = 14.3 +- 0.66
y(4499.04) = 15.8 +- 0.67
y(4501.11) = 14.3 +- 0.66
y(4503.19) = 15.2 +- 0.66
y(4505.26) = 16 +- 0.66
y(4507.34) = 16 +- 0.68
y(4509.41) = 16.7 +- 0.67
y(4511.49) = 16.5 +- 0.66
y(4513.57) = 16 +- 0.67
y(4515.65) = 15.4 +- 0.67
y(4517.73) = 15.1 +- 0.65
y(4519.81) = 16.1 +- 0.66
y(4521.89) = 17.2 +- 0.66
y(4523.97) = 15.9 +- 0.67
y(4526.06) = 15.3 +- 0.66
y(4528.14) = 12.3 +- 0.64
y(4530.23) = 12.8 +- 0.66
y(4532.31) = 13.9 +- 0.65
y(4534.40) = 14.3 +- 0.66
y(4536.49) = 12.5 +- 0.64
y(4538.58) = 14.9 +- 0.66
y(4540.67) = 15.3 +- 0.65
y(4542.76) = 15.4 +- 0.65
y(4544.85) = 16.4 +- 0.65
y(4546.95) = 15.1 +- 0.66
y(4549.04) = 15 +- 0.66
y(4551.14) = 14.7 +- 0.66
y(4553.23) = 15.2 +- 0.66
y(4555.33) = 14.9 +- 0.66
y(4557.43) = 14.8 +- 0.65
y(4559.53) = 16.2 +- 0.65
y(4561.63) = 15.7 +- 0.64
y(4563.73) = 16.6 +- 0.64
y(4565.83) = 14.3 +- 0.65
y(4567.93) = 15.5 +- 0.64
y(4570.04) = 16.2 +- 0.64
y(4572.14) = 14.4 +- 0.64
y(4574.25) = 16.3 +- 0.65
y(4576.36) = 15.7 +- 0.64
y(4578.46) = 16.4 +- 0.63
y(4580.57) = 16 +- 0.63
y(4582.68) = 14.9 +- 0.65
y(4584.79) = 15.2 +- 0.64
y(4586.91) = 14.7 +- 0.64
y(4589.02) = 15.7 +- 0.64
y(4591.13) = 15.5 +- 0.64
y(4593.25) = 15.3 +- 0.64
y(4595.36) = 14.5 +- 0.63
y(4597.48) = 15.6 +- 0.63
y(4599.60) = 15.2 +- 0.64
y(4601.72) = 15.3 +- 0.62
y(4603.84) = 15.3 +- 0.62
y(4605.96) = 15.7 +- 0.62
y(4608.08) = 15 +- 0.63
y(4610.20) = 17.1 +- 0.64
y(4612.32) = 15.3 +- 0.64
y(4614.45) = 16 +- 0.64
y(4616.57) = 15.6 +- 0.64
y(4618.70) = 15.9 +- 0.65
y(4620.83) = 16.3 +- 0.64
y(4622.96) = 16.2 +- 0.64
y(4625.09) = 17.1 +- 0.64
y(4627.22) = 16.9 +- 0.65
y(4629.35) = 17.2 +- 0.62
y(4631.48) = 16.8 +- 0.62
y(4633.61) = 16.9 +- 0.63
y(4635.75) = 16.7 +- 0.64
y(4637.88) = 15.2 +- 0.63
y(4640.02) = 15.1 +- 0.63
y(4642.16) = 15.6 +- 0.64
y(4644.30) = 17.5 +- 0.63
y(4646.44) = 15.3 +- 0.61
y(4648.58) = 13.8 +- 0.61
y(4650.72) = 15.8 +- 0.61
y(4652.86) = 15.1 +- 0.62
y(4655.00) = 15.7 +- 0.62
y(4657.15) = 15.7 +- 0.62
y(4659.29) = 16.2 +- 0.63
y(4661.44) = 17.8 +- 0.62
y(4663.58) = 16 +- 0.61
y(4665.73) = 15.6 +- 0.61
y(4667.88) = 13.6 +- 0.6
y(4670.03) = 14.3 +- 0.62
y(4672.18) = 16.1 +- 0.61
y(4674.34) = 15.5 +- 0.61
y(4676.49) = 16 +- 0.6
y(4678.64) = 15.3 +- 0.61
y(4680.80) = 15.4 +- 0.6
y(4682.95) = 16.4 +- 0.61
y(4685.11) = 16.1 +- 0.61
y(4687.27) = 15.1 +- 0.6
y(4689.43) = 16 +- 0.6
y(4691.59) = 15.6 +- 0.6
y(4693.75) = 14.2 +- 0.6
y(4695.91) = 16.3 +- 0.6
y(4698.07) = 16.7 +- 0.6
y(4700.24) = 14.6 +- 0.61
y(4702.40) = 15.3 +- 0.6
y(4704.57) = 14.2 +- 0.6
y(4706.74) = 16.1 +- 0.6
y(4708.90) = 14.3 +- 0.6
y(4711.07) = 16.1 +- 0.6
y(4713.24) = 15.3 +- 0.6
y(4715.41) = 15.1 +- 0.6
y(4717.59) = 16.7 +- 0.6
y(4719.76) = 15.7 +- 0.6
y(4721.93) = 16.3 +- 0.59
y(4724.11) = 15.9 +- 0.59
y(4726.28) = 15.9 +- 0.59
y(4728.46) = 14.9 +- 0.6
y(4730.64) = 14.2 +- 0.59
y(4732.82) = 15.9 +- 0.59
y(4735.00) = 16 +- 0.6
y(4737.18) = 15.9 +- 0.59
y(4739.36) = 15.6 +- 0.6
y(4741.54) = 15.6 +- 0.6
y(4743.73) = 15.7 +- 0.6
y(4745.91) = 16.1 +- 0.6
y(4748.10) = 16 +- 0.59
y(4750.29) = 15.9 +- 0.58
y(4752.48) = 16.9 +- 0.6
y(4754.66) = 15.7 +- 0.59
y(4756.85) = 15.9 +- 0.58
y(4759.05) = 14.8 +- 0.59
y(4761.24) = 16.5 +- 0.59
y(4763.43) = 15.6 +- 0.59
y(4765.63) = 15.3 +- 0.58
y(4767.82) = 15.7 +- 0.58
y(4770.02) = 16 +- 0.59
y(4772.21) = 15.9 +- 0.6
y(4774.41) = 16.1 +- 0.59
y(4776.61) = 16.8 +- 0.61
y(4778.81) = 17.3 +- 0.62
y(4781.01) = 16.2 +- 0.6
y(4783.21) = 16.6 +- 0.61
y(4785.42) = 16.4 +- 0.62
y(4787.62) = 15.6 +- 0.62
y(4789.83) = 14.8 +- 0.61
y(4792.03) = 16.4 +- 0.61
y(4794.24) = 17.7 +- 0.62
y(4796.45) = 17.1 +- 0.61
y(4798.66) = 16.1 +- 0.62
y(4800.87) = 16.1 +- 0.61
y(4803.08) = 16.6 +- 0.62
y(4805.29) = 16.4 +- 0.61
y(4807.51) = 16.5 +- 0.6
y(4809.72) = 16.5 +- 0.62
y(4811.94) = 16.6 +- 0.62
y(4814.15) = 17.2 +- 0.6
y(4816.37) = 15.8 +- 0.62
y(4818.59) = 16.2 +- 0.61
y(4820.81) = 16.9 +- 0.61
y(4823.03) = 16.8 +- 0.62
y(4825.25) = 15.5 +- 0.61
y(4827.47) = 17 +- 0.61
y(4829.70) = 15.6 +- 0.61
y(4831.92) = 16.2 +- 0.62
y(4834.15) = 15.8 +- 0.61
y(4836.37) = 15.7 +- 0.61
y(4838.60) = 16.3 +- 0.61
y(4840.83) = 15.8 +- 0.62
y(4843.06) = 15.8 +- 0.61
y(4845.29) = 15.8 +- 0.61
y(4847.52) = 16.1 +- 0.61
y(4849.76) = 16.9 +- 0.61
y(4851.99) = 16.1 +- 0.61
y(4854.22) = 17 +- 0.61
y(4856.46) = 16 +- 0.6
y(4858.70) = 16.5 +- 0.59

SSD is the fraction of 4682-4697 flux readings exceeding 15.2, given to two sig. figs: 0.71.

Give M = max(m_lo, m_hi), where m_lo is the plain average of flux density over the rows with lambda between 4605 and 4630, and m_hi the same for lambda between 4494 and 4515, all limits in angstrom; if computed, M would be 16.2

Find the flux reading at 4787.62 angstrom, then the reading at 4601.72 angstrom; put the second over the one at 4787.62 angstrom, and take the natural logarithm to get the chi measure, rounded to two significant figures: -0.019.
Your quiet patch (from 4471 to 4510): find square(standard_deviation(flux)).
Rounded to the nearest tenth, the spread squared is 0.9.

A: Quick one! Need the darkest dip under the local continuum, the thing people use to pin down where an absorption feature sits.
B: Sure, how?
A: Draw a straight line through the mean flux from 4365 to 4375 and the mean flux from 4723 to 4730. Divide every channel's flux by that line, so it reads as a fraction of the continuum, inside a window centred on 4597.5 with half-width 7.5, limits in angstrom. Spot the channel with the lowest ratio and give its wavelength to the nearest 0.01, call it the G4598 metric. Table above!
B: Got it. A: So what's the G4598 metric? 4595.36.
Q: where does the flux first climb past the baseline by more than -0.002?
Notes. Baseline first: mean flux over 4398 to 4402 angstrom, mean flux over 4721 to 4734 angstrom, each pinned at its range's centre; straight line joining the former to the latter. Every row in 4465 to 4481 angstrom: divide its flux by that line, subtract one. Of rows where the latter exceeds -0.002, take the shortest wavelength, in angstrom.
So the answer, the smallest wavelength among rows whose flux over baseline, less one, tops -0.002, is 4466.01 angstrom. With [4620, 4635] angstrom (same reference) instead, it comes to 4620.83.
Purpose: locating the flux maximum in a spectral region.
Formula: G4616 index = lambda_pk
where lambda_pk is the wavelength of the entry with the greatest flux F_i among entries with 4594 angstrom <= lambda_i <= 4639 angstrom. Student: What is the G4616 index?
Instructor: 4629.35 angstrom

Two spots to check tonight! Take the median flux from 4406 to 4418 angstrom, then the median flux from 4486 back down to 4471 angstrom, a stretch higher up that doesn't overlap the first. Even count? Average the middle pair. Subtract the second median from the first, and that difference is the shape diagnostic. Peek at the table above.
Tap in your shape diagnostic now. -3.1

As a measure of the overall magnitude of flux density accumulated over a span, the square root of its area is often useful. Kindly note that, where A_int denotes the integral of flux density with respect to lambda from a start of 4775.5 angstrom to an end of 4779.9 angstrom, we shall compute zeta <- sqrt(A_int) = 8.7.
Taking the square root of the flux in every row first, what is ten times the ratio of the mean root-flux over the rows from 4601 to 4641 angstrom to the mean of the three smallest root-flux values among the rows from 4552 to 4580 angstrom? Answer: 10.5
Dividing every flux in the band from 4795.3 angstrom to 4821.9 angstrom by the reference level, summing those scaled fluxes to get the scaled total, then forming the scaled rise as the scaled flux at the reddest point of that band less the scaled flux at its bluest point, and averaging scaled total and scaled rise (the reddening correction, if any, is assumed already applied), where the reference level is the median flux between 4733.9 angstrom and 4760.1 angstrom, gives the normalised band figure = 6.22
